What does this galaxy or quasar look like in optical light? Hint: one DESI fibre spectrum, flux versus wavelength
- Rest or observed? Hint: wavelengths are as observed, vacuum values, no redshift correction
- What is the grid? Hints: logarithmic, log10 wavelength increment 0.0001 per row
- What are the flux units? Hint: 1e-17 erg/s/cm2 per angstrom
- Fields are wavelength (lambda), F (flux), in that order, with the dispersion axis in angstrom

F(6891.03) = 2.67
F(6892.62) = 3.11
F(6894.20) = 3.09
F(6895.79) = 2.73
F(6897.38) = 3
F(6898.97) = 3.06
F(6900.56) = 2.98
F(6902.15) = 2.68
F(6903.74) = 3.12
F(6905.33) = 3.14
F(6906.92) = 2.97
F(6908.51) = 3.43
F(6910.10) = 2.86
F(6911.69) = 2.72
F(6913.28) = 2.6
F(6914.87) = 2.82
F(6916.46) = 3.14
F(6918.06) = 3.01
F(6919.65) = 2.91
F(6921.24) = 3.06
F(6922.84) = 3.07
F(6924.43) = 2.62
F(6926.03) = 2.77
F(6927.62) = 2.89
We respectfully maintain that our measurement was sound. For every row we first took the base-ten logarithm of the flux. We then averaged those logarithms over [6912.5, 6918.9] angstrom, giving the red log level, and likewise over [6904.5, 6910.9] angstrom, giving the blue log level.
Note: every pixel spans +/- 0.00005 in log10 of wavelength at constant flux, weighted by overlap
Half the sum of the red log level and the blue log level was 0.475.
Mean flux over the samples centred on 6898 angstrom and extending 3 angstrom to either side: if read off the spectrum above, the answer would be 2.94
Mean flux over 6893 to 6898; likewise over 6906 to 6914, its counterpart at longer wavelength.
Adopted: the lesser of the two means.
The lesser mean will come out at 2.92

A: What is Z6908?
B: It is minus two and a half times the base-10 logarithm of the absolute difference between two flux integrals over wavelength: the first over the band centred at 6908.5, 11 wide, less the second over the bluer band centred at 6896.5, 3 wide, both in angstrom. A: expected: -3.5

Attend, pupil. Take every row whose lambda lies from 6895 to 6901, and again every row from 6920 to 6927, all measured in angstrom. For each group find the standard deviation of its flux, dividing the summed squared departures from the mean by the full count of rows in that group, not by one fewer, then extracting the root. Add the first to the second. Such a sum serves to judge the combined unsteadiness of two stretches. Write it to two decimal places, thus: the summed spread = 0.32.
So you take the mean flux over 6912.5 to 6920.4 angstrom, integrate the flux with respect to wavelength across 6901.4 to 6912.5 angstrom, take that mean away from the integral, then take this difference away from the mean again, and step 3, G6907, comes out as -27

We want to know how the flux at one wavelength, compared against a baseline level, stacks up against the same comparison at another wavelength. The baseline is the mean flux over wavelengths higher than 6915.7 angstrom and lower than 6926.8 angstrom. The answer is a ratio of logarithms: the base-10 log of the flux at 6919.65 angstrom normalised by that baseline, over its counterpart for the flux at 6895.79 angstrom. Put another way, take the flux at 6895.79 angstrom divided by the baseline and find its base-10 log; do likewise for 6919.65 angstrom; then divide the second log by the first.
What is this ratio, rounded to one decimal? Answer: 0.1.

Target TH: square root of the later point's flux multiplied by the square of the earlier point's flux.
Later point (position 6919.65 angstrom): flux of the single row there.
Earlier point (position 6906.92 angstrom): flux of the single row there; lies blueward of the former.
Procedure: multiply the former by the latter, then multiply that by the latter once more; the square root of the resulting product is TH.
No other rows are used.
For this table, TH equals 5.07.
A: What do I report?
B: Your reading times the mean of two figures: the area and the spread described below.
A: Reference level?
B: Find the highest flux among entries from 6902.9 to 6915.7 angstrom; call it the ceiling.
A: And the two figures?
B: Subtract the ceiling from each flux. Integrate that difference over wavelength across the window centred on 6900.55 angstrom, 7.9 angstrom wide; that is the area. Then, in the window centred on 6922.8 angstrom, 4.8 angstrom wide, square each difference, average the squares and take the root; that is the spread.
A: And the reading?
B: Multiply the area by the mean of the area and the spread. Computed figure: 5.7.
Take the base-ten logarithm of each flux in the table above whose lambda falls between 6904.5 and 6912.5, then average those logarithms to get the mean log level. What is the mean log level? 0.479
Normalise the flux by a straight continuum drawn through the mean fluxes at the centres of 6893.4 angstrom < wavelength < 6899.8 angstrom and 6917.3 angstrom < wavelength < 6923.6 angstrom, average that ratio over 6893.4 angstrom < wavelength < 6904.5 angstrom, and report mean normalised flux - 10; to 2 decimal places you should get -9.01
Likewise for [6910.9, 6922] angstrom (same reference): -9.04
